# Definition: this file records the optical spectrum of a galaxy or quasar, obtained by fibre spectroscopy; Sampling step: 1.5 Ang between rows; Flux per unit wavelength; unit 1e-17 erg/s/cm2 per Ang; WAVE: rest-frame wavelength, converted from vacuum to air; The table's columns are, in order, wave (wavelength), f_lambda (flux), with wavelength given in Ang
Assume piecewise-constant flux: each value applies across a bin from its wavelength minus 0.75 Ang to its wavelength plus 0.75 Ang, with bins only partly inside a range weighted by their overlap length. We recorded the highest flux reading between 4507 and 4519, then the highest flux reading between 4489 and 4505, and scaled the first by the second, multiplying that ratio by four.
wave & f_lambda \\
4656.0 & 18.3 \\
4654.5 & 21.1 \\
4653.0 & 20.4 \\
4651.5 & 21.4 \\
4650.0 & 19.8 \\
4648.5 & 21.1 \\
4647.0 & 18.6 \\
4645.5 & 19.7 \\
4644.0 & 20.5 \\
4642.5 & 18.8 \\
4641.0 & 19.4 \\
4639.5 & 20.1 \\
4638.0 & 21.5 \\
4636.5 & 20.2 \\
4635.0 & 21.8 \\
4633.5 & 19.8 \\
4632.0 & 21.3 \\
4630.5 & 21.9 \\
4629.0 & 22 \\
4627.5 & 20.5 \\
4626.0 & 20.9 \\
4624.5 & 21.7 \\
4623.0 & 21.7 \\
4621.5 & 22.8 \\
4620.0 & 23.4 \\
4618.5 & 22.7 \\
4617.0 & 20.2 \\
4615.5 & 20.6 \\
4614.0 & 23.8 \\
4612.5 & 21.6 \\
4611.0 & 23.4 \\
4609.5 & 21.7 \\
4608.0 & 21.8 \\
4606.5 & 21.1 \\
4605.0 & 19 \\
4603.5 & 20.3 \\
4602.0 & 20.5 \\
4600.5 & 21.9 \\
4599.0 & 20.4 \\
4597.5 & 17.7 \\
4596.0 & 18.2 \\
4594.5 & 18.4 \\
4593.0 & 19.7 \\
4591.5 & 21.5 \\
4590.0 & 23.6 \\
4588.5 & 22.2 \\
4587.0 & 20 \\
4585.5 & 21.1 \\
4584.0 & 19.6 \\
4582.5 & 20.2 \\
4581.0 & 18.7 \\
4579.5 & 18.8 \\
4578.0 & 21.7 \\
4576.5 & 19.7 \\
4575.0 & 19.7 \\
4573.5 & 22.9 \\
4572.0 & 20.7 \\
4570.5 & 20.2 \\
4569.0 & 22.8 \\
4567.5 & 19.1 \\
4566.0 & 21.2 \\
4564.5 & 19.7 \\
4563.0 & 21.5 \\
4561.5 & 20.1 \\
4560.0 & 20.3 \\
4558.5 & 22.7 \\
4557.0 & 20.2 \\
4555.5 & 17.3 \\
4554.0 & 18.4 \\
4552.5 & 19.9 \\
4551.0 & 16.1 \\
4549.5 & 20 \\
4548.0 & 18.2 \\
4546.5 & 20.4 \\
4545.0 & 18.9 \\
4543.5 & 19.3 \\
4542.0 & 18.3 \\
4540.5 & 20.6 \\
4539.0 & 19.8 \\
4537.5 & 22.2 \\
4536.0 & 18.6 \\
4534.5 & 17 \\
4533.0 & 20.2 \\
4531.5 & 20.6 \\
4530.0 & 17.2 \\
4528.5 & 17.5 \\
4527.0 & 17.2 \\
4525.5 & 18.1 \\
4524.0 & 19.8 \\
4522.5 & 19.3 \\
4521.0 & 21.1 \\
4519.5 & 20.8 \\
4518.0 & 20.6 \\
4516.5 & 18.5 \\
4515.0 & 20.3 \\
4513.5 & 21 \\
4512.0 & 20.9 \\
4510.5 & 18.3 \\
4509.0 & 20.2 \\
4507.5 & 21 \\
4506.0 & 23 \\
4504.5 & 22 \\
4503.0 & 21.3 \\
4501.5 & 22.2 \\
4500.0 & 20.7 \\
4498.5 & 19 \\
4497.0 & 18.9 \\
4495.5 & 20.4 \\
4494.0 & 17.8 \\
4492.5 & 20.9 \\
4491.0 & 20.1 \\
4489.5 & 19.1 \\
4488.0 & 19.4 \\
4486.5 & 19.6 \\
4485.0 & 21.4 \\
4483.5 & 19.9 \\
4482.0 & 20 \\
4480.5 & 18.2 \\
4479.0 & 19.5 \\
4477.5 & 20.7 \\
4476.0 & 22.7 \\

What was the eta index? 3.78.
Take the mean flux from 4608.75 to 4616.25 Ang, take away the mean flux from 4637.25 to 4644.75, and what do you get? 2.2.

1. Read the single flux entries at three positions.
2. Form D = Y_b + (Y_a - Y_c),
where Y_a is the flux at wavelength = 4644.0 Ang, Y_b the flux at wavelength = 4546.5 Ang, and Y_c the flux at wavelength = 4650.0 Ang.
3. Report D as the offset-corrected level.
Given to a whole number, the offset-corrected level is 21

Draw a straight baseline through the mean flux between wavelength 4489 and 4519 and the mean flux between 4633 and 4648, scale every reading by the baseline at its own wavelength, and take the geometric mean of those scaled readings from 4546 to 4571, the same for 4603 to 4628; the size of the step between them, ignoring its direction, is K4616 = 0.092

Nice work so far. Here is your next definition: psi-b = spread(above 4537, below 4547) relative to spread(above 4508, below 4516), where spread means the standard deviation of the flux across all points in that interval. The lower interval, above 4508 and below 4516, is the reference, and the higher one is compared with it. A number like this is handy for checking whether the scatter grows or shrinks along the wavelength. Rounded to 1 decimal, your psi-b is 1.2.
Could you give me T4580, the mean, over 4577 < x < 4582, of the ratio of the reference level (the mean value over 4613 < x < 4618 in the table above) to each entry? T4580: 1.10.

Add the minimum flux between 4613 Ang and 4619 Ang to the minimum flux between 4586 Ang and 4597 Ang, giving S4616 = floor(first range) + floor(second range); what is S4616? 38.4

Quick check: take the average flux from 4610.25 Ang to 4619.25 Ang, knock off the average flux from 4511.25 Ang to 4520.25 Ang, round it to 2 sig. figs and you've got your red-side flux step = 1.7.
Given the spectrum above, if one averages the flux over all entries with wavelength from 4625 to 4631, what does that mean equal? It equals 21.3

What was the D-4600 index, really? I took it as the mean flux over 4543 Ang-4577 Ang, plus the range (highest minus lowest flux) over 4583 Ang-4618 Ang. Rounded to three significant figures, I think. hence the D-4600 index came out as 26.1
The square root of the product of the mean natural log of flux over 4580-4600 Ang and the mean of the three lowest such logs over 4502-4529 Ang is 2.93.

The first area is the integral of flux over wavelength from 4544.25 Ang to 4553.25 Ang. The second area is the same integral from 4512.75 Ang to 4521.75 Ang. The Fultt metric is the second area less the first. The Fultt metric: 13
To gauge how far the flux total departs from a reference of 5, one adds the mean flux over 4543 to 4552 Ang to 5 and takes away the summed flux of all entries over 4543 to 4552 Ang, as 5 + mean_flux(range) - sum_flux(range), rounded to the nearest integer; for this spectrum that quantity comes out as -89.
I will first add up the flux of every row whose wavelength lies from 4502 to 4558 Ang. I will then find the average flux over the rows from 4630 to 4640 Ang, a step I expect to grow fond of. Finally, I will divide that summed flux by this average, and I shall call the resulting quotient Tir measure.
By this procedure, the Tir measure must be 35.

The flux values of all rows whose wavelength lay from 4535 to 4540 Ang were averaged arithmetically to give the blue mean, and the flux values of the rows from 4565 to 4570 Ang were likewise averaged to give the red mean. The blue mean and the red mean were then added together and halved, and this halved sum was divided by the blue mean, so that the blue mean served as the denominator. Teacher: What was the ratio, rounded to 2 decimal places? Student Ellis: 1.02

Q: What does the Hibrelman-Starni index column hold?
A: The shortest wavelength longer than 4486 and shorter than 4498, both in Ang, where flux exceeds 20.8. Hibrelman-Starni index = 4492.5 Ang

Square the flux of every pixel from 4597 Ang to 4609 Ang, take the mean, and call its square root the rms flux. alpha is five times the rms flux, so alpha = 102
